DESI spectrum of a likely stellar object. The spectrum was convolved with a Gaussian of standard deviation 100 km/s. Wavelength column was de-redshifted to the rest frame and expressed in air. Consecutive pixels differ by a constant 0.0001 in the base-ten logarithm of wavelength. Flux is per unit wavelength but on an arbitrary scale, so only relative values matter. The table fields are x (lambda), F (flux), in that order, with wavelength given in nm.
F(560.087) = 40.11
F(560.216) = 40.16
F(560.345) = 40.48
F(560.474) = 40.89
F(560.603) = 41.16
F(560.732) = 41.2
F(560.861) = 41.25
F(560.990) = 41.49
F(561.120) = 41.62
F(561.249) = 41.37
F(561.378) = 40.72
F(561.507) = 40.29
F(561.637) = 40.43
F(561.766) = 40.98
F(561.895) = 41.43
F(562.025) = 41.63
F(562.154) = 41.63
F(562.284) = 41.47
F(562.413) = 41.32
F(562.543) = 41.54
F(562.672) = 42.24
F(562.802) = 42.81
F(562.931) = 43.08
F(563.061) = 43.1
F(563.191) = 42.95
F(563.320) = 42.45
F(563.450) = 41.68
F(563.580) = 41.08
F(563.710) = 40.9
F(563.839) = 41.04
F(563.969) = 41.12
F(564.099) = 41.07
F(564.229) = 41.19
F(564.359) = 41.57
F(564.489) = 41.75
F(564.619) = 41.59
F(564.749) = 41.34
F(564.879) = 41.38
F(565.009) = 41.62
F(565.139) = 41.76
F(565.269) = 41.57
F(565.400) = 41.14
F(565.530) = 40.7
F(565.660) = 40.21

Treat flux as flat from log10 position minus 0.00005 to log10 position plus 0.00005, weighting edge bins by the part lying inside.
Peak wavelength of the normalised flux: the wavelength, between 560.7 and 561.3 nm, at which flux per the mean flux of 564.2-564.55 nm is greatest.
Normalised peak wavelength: 561.120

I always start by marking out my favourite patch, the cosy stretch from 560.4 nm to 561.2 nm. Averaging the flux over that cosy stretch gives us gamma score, 41.3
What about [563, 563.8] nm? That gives 42.0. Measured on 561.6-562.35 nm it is 41.3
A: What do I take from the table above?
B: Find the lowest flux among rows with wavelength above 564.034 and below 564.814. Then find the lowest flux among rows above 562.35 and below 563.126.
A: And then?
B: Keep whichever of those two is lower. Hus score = 41.07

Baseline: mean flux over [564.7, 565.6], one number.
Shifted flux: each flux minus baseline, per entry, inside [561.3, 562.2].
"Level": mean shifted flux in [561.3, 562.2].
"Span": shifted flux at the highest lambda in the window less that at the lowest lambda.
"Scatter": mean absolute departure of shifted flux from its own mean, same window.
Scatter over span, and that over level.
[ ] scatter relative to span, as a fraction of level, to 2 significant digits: -1.5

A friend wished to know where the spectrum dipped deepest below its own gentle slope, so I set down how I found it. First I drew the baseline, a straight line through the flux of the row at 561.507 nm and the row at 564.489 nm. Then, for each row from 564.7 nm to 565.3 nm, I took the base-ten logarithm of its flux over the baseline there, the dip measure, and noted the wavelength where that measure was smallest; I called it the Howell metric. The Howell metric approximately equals 564.879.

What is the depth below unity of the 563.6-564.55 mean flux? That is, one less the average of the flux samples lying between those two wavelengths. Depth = -40.23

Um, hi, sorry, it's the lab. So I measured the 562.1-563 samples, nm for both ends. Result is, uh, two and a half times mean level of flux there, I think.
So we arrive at 105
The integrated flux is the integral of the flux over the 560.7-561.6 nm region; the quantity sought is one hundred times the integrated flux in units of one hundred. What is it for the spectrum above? 37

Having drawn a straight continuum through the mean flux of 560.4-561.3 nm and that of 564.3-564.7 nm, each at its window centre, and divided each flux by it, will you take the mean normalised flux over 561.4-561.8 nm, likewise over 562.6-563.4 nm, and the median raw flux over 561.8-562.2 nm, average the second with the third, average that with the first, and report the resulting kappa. 11.2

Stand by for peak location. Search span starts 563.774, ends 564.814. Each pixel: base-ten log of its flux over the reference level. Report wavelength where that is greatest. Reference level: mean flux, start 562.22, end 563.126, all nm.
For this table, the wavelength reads 564.489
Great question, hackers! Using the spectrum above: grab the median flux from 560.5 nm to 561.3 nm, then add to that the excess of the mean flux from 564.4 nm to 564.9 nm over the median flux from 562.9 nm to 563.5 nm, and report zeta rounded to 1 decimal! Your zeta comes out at 39.9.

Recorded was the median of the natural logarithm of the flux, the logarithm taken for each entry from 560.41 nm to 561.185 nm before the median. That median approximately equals 3.72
